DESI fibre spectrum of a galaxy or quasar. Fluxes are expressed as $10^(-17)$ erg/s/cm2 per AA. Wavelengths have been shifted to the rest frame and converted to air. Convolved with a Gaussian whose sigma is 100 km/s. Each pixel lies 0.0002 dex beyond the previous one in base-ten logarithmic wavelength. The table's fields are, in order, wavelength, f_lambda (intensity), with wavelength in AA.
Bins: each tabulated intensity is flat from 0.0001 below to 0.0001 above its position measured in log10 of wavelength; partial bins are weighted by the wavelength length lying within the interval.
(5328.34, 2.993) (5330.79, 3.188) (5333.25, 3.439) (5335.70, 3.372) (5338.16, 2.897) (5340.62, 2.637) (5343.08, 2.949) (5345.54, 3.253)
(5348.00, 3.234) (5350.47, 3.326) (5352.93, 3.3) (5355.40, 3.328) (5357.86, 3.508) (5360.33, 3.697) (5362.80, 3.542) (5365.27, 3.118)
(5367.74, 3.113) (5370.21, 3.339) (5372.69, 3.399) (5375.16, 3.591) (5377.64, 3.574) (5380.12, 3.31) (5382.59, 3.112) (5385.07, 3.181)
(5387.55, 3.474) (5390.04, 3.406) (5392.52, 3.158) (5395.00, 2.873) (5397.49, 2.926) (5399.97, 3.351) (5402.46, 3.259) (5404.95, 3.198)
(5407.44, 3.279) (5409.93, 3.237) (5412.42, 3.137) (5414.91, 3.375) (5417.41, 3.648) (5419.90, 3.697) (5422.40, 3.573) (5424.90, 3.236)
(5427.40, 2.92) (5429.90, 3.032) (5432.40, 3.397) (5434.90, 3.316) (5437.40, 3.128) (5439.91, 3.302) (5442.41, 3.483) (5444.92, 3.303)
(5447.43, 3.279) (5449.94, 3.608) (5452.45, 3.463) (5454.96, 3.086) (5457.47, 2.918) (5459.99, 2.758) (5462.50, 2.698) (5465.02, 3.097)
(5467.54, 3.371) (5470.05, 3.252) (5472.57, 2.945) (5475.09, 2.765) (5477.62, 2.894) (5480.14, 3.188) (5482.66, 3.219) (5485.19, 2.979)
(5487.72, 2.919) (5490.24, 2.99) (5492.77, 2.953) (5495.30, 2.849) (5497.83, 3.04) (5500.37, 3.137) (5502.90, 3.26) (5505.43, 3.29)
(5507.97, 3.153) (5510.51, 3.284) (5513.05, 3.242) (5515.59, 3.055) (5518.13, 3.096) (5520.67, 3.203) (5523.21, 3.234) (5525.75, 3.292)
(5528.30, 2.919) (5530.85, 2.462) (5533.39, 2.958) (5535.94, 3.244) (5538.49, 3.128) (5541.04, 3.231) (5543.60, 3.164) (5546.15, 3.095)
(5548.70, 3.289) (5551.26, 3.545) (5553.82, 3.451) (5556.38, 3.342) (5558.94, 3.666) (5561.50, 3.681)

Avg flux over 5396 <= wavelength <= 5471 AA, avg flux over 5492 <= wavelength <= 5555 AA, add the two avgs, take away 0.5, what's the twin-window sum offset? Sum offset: 5.89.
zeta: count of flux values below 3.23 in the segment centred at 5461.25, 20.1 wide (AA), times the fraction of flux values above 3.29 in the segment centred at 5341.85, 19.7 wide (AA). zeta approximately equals 1.9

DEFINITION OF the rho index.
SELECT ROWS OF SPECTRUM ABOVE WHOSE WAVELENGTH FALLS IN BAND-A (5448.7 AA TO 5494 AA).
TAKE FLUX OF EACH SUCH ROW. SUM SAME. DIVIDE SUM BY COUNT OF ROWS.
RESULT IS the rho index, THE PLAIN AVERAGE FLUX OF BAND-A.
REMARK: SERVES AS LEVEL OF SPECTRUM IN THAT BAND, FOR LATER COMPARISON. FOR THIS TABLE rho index 3.06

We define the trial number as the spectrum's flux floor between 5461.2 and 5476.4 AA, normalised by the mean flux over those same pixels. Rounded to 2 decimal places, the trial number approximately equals 0.89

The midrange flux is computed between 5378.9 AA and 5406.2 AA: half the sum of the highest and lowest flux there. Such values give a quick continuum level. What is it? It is 3.17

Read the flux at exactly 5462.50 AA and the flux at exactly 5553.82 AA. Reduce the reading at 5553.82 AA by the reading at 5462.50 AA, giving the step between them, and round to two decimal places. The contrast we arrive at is 0.75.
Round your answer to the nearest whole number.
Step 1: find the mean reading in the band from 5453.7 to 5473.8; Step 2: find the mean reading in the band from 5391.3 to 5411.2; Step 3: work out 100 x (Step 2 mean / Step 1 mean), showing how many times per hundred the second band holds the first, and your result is 105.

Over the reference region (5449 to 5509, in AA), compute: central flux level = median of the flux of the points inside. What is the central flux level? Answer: 3.06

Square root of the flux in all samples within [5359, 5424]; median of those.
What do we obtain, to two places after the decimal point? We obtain 1.82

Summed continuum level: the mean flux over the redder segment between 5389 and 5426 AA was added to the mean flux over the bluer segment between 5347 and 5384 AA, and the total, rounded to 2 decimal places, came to 6.66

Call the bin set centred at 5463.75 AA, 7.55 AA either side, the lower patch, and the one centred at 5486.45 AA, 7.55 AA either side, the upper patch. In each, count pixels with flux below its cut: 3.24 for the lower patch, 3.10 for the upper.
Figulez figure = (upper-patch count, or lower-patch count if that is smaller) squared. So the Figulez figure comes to 16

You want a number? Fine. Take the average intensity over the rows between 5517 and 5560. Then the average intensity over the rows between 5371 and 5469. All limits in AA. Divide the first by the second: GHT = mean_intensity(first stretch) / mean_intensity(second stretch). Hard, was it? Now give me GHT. 0.98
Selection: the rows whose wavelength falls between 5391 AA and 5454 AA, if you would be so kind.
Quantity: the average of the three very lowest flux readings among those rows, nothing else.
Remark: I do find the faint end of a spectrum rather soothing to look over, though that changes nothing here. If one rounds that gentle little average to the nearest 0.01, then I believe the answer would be 2.91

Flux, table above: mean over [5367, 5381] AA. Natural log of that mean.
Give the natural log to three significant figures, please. 1.22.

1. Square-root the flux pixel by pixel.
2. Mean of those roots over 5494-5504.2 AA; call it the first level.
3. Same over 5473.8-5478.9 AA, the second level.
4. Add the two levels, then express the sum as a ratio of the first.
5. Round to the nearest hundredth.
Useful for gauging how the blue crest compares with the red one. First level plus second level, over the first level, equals 1.96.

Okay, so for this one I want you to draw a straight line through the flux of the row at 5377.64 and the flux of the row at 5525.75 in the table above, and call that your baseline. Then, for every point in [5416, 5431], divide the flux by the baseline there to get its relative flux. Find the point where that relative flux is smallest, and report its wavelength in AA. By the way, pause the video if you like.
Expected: 5427.40 AA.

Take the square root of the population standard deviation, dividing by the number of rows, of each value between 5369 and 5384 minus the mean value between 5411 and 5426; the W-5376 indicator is 0.40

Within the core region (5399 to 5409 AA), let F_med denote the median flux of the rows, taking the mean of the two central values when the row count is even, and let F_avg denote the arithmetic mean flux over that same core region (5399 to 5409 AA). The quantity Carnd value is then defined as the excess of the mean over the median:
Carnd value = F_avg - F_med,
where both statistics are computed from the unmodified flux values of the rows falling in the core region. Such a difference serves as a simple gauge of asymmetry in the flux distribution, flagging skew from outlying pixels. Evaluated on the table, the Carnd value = 0.00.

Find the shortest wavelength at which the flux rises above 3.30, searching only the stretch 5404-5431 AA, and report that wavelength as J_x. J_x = 5414.91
